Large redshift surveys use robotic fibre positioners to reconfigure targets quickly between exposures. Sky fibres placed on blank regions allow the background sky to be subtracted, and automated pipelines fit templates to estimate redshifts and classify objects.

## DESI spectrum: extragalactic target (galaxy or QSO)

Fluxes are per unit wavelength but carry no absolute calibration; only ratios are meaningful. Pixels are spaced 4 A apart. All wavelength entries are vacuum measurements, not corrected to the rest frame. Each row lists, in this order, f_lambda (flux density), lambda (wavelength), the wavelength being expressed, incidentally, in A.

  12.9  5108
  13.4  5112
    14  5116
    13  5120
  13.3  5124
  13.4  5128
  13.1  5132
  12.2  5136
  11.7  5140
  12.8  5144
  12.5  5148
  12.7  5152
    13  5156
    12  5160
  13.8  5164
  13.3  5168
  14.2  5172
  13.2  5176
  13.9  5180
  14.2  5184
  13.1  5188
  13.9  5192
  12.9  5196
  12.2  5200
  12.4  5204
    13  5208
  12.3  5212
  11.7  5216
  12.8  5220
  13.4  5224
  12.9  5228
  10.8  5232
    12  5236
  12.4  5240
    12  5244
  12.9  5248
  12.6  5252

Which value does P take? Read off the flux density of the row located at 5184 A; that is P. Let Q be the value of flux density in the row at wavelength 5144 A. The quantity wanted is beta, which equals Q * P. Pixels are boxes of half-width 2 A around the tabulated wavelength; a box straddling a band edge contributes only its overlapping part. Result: 182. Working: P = 14.2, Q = 12.8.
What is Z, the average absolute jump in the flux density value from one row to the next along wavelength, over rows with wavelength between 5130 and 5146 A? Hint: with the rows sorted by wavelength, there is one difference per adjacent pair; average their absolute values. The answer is 0.83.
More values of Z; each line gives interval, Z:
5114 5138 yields 0.52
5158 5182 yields 0.98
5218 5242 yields 0.96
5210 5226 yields 0.77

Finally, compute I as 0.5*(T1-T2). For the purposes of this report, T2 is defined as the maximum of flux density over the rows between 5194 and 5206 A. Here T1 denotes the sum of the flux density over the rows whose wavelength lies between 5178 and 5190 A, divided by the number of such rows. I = 0.4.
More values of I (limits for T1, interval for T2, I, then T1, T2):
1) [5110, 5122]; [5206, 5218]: 0.2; 13.5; 13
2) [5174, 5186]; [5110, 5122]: -0.1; 13.8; 14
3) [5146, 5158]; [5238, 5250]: -0.1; 12.7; 12.9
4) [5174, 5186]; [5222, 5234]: 0.2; 13.8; 13.4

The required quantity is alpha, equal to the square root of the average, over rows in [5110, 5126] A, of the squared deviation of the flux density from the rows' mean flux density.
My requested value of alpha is 0.36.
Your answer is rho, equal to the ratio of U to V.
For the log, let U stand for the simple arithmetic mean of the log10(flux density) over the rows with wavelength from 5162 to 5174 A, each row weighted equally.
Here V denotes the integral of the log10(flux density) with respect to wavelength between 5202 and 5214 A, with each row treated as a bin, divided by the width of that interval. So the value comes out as 1.04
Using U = 1.14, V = 1.10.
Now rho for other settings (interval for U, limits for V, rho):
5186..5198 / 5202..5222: 1.03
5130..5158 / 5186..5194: 0.97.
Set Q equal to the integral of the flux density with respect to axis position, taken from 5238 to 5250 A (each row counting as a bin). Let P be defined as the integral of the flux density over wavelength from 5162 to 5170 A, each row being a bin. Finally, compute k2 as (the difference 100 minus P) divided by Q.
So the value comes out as -0.1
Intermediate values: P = 108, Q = 149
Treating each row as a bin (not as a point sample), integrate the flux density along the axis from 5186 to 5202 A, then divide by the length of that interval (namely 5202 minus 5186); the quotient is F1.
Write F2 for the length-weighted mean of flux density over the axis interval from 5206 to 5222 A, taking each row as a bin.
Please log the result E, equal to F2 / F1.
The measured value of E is 0.96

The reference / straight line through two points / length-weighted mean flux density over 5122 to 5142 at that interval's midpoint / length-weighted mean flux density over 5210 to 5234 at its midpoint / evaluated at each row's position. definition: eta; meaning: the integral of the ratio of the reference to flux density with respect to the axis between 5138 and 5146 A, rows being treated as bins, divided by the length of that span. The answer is 1.04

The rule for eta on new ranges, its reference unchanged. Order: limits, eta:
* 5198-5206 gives 1.01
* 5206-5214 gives 0.98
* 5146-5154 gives 1.00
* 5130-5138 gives 1.01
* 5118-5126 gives 0.97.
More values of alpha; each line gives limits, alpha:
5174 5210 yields 0.65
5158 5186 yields 0.72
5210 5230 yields 0.58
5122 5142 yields 0.67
